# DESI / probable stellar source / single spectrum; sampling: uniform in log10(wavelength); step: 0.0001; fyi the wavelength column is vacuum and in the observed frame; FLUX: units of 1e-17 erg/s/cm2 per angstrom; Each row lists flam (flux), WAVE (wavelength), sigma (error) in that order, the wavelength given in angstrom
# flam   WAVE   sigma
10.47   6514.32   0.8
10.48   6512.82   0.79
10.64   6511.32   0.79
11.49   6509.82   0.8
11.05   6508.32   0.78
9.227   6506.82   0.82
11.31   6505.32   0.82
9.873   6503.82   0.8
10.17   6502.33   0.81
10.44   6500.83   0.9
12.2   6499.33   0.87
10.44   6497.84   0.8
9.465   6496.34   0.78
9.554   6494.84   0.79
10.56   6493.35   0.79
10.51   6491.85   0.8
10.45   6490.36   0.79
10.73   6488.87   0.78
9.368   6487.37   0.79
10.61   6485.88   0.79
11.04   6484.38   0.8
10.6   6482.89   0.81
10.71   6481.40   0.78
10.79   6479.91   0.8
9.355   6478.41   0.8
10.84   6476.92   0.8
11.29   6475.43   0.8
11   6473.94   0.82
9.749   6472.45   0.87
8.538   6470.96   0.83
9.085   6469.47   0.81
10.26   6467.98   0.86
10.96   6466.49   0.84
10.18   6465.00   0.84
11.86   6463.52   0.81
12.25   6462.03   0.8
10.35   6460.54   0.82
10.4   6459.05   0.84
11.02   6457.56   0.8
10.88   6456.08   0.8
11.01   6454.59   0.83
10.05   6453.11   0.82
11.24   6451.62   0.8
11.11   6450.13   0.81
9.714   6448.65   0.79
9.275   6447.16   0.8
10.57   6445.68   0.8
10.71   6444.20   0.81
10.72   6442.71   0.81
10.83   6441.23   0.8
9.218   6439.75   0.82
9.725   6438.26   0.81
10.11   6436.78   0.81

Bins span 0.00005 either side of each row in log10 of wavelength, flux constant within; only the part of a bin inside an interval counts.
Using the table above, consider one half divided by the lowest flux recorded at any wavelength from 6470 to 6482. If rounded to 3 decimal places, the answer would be 0.059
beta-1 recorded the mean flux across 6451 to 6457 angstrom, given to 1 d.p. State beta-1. 10.8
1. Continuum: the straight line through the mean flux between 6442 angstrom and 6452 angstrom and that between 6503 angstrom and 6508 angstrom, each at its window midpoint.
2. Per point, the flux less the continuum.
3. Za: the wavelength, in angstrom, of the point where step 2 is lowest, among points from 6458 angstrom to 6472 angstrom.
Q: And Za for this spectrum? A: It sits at 6470.96 angstrom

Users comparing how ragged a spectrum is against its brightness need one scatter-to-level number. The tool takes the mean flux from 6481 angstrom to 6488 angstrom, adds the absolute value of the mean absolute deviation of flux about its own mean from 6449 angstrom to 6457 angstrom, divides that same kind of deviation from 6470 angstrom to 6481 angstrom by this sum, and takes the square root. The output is 0.28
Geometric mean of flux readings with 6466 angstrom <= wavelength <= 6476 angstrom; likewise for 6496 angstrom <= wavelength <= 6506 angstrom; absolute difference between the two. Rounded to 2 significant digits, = 0.45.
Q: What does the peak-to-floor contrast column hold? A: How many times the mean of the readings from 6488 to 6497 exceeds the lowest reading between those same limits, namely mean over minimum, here 1.08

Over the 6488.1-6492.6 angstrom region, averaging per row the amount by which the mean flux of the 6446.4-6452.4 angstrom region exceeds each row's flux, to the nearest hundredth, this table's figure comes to -0.23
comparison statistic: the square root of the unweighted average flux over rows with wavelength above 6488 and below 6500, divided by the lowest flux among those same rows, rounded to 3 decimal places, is 0.342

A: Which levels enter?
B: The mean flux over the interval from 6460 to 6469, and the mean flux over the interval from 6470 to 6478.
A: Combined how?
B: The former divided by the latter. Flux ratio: 1.07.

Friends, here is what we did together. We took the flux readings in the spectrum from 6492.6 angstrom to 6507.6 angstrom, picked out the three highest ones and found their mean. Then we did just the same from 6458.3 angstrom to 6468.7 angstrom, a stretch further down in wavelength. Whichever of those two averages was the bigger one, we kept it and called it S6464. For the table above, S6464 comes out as 11.7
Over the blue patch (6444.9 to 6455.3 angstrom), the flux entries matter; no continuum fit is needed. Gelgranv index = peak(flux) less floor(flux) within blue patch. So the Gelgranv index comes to 2.0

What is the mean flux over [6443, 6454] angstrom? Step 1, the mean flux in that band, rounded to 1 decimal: 10.4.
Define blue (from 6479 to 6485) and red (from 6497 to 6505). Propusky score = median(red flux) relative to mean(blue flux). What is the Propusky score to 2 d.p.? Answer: 0.97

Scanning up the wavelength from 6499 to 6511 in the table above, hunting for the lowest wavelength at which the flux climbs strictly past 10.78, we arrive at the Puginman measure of 6499.33 angstrom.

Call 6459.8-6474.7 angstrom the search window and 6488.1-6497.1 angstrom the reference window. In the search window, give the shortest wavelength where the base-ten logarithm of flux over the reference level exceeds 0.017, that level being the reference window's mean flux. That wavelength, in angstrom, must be 6462.03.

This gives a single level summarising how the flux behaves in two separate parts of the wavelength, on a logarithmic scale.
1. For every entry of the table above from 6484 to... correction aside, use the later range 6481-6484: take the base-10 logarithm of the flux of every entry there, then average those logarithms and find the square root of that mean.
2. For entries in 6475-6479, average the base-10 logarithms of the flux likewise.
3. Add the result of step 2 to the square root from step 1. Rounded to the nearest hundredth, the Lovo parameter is 2.03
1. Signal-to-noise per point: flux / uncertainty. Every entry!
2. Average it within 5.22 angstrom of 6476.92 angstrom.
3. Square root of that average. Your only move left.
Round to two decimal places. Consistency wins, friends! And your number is 3.61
